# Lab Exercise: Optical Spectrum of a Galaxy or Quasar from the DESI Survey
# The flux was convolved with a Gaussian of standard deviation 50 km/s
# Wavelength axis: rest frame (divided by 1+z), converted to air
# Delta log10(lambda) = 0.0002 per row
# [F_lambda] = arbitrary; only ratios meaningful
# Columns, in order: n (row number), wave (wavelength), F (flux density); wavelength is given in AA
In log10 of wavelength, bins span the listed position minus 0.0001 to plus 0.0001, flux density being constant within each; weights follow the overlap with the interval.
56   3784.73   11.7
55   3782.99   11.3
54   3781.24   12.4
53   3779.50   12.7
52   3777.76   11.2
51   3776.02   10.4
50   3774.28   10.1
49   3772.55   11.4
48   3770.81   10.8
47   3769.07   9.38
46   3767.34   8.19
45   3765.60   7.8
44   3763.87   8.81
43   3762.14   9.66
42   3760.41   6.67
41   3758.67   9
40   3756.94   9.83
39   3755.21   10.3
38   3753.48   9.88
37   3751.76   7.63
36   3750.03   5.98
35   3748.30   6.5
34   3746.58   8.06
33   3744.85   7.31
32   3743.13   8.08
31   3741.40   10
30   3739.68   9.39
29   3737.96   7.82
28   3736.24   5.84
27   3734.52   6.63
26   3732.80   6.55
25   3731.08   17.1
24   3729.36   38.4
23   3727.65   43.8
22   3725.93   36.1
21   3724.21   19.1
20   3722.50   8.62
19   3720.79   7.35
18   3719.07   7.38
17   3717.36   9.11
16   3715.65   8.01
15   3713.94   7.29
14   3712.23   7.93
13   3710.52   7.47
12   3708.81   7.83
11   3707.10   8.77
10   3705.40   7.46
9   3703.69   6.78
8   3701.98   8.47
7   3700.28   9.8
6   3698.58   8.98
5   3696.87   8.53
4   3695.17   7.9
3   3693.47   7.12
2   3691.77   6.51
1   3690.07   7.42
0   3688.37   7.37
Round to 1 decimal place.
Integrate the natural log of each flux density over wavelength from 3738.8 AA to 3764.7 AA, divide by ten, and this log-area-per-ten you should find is 5.5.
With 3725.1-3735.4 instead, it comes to 3.0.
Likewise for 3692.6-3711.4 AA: 3.9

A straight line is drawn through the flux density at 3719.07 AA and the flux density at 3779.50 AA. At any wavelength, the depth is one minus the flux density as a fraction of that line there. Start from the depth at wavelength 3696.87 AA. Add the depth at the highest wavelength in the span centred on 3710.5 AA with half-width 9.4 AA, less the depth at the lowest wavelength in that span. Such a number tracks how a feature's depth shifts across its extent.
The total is -0.1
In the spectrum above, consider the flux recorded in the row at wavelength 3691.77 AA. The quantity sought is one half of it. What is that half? 3.3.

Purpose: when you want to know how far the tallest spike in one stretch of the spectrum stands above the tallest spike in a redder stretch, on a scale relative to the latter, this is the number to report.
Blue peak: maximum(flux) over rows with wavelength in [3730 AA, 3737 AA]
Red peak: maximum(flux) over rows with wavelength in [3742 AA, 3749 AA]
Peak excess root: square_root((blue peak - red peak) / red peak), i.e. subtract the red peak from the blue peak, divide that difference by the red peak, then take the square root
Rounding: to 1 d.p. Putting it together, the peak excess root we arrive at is 1.1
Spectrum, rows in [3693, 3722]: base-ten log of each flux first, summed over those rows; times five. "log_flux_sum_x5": 77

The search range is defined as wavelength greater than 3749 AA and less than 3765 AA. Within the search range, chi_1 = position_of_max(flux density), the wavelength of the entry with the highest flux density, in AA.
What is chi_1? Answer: 3755.21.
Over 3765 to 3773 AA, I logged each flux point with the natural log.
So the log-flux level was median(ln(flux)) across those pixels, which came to 2.24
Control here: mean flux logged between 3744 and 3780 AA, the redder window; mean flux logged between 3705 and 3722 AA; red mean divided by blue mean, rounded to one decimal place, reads 1.2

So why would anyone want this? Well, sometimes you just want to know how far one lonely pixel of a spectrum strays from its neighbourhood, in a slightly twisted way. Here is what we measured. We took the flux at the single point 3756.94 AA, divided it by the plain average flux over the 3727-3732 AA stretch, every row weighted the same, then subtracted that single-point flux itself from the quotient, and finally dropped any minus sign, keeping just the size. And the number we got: 9.5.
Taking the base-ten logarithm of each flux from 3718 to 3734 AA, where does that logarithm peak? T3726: 3727.65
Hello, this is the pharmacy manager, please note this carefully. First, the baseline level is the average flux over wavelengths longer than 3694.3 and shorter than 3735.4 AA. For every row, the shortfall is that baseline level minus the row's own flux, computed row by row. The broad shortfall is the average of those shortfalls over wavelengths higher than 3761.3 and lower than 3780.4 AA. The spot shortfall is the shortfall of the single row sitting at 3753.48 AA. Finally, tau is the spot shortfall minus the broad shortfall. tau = 0.2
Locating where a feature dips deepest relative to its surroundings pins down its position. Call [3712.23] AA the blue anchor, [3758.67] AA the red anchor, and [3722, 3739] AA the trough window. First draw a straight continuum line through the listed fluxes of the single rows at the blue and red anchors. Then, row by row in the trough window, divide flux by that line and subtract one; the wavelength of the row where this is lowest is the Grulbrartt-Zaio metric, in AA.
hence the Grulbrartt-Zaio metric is 3736.24 AA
